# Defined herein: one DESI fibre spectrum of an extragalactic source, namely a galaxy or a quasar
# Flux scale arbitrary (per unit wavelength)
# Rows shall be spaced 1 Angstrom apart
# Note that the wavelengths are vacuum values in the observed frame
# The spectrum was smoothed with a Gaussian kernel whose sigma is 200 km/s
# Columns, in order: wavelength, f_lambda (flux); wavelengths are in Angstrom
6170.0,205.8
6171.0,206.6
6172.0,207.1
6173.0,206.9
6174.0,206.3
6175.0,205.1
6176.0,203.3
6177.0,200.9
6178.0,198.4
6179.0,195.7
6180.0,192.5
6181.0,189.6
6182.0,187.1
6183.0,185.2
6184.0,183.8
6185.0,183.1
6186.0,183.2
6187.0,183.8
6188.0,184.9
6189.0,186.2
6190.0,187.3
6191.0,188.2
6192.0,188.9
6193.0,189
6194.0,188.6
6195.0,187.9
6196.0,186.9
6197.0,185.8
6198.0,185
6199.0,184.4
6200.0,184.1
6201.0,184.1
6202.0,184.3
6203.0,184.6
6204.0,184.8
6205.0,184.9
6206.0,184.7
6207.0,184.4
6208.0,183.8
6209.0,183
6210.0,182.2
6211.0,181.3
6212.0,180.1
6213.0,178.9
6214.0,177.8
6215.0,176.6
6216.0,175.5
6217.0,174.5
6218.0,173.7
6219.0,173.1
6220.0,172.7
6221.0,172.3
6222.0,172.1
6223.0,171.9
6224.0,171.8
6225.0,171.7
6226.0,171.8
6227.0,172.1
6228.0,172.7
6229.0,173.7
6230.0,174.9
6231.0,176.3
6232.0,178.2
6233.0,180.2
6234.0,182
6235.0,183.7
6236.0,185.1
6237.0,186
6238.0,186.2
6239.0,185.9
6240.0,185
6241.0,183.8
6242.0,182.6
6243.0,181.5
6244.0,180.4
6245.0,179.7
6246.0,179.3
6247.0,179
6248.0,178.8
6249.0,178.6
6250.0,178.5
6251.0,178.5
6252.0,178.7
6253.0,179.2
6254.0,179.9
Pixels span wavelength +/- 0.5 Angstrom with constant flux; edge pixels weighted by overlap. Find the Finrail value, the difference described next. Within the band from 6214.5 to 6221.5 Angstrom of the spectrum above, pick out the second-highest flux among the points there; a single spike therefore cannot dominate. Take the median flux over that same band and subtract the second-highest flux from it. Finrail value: -1.8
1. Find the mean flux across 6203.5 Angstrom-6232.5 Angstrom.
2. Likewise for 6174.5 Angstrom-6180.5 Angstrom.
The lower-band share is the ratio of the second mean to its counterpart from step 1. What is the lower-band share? 1.13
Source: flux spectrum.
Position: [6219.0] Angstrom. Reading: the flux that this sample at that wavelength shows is 173.1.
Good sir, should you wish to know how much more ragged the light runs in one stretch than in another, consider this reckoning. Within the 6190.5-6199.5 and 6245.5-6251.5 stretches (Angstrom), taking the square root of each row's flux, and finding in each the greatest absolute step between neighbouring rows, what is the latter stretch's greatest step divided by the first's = 0.28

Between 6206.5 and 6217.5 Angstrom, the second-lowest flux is 175.5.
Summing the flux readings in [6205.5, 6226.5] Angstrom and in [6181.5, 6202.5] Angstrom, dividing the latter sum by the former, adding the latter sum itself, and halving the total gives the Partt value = 1951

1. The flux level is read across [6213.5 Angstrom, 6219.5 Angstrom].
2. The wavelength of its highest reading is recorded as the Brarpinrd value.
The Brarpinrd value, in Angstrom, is 6214.0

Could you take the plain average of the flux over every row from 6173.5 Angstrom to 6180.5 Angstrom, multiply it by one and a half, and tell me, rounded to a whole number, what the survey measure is 300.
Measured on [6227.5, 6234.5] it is 265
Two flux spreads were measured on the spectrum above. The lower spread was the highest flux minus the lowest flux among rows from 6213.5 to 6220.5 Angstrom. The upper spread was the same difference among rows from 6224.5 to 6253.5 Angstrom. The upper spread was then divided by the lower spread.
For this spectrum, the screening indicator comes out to 2.8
